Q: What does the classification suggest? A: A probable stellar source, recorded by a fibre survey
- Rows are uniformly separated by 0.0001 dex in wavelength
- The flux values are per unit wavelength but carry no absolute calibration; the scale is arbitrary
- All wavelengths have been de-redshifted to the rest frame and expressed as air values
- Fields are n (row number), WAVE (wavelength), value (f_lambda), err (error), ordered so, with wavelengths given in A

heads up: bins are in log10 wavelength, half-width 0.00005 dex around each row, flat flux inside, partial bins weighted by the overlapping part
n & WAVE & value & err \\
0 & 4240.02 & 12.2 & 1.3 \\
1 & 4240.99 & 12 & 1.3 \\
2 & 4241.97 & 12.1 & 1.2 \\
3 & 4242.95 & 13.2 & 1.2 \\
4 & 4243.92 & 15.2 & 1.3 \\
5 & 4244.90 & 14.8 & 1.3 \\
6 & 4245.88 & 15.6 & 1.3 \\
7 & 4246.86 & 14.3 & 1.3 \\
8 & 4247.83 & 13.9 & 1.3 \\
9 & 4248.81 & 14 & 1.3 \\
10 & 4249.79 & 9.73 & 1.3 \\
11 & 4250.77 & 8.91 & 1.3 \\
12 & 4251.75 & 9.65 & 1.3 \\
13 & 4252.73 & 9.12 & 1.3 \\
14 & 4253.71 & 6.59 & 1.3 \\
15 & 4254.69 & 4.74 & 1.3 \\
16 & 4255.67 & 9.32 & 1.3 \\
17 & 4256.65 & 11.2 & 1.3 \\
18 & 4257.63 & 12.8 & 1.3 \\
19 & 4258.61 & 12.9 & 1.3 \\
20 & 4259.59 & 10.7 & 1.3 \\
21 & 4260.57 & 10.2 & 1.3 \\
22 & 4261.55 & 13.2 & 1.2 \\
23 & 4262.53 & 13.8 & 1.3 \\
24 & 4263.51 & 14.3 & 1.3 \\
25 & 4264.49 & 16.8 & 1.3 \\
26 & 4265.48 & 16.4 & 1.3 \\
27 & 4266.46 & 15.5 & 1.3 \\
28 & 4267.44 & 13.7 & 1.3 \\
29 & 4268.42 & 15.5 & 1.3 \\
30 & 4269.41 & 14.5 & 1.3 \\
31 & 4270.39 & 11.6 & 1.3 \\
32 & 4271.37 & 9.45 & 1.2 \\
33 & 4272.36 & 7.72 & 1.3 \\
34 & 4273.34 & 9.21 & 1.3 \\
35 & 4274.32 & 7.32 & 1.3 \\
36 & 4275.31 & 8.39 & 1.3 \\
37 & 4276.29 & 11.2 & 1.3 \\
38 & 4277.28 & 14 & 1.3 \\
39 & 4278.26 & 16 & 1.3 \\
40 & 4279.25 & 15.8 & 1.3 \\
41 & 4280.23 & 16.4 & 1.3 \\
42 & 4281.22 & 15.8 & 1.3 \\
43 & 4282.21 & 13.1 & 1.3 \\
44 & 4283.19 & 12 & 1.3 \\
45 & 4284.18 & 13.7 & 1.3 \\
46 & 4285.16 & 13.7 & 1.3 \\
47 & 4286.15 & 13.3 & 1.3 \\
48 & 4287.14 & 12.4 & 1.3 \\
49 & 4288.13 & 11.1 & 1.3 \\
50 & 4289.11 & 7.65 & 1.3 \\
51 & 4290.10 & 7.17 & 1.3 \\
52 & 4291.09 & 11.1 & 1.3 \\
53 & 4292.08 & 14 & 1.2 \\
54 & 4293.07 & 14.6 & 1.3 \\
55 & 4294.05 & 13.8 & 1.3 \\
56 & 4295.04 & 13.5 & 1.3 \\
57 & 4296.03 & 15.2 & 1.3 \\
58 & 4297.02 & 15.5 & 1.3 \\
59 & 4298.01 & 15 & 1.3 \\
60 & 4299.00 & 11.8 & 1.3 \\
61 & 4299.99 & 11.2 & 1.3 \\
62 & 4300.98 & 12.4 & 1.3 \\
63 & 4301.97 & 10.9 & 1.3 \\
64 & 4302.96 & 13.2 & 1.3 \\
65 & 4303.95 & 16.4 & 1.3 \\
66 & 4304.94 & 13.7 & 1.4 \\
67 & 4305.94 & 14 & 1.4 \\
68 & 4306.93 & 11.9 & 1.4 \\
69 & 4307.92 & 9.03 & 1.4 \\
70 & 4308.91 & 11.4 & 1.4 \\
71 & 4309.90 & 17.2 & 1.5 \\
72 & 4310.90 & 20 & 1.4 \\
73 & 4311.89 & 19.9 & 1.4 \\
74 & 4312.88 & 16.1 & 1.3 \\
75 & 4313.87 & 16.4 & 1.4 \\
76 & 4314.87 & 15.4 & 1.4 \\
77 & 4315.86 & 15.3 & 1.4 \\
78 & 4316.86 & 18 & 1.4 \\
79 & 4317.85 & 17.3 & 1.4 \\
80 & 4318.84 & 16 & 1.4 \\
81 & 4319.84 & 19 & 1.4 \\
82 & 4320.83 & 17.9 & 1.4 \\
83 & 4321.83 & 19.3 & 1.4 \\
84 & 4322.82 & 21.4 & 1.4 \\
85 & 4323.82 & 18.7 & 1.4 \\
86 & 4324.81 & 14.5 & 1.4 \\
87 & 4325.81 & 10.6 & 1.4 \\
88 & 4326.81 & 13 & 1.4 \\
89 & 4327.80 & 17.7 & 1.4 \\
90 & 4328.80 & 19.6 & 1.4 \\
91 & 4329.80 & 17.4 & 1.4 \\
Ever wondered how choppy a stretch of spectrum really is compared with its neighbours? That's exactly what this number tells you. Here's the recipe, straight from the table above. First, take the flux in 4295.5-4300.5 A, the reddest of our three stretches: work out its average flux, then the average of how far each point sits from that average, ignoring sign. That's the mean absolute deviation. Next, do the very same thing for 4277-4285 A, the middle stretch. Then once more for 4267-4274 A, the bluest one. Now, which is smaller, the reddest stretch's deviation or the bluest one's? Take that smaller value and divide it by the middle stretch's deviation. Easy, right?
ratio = 1.3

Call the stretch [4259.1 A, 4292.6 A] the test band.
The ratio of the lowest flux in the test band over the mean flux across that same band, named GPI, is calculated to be 0.57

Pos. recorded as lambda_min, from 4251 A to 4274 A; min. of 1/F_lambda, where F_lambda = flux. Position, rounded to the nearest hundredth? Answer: 4264.49 A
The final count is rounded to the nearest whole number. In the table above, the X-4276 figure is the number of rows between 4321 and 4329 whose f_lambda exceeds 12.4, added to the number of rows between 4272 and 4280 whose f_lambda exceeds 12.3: 10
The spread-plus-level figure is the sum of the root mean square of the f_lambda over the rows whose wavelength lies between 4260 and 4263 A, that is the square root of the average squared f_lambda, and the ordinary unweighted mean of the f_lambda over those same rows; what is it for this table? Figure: 25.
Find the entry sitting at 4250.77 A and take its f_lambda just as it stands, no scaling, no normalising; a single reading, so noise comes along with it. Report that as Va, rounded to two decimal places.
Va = 8.91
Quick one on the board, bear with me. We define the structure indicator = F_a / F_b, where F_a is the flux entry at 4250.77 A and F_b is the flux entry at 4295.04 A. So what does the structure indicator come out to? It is 0.66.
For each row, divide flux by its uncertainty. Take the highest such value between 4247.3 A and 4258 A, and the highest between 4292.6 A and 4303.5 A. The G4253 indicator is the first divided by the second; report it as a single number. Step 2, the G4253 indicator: 0.90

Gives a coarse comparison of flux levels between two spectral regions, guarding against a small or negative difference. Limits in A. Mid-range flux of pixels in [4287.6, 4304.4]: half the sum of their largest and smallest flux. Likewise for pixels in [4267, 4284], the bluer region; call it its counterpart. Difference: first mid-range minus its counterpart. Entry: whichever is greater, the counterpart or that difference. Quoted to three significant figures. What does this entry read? 11.9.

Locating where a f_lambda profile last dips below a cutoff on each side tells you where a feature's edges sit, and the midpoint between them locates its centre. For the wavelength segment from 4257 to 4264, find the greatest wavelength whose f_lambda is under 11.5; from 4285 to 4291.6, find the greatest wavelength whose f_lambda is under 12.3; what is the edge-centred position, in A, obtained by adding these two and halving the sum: 4275.8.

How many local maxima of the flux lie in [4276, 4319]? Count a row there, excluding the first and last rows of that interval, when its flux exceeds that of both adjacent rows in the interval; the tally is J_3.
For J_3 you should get 10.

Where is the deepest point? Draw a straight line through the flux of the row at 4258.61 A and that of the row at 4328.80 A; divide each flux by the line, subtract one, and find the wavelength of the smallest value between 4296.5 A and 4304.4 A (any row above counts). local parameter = 4301.97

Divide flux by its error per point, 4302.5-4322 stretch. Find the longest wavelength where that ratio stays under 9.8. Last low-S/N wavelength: 4308.91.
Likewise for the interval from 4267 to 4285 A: 4283.19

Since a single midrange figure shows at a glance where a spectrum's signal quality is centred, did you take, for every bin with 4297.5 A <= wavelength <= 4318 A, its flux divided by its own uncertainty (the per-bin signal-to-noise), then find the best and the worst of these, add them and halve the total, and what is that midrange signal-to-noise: 10.4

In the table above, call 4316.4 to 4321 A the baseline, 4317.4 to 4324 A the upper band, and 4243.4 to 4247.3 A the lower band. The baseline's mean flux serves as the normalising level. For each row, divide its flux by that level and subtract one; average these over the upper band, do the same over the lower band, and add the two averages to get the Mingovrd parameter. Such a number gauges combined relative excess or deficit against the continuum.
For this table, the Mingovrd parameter -0.10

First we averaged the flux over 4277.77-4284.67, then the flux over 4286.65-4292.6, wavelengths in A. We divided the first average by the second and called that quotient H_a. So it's 1.4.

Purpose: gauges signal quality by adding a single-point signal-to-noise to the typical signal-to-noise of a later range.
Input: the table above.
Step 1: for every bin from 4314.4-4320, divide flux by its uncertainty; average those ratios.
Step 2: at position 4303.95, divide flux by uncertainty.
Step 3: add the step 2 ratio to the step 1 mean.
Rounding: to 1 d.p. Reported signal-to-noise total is 24.6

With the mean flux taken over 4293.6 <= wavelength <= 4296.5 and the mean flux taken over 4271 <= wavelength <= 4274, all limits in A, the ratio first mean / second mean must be 1.6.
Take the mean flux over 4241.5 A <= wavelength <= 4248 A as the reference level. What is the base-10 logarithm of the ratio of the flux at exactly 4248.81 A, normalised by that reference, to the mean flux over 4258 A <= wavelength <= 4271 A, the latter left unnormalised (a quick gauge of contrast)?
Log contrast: -1.14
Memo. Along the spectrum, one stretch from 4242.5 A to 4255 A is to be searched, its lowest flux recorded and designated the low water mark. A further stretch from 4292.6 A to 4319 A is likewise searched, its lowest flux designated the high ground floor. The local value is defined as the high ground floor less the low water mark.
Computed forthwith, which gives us 4.29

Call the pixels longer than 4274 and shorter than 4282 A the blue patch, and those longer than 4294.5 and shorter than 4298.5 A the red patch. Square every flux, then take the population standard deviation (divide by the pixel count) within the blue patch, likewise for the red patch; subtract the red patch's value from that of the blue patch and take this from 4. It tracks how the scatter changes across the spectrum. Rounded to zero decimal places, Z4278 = -56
